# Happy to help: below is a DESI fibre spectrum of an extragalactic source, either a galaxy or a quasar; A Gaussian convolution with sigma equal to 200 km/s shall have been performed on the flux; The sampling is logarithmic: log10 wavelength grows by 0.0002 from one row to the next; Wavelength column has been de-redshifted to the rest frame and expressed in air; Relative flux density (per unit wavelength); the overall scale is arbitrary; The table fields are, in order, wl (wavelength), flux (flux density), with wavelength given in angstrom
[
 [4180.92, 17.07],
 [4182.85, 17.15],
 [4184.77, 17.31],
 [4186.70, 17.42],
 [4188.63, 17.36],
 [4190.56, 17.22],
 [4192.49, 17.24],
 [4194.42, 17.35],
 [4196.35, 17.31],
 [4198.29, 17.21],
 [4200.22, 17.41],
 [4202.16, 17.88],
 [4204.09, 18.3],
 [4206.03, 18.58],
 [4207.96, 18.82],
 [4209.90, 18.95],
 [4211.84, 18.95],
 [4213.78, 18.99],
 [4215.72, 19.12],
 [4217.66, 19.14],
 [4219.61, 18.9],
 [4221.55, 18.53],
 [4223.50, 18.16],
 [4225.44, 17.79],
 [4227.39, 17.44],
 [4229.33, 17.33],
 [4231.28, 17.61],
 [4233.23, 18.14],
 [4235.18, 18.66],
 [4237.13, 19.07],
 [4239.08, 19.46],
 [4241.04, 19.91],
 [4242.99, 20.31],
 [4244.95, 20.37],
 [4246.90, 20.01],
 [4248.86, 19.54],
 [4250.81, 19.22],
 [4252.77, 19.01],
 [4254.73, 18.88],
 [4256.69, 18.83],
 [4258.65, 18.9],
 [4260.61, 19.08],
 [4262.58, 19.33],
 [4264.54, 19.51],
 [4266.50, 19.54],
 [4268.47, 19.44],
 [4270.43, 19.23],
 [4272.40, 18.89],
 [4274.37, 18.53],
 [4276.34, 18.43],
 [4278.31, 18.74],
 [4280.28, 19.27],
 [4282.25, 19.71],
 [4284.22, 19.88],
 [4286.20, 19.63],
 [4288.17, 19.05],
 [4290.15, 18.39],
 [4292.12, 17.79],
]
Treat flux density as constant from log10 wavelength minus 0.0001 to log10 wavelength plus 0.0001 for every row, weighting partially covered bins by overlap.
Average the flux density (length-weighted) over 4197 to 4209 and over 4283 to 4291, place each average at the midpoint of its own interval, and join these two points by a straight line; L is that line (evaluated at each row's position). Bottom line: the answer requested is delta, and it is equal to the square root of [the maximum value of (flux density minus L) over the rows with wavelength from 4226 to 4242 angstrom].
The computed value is 1.15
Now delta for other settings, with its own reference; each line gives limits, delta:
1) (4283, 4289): 0.82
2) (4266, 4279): 0.77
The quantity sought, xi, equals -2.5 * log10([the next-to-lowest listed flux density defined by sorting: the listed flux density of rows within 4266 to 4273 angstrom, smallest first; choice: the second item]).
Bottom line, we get -3.21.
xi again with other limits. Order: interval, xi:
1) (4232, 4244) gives -3.18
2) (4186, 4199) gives -3.09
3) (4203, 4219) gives -3.17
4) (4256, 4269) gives -3.19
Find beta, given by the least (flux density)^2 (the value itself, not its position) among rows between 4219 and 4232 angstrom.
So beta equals 300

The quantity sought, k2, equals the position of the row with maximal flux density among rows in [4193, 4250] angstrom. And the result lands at 4244.95 angstrom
